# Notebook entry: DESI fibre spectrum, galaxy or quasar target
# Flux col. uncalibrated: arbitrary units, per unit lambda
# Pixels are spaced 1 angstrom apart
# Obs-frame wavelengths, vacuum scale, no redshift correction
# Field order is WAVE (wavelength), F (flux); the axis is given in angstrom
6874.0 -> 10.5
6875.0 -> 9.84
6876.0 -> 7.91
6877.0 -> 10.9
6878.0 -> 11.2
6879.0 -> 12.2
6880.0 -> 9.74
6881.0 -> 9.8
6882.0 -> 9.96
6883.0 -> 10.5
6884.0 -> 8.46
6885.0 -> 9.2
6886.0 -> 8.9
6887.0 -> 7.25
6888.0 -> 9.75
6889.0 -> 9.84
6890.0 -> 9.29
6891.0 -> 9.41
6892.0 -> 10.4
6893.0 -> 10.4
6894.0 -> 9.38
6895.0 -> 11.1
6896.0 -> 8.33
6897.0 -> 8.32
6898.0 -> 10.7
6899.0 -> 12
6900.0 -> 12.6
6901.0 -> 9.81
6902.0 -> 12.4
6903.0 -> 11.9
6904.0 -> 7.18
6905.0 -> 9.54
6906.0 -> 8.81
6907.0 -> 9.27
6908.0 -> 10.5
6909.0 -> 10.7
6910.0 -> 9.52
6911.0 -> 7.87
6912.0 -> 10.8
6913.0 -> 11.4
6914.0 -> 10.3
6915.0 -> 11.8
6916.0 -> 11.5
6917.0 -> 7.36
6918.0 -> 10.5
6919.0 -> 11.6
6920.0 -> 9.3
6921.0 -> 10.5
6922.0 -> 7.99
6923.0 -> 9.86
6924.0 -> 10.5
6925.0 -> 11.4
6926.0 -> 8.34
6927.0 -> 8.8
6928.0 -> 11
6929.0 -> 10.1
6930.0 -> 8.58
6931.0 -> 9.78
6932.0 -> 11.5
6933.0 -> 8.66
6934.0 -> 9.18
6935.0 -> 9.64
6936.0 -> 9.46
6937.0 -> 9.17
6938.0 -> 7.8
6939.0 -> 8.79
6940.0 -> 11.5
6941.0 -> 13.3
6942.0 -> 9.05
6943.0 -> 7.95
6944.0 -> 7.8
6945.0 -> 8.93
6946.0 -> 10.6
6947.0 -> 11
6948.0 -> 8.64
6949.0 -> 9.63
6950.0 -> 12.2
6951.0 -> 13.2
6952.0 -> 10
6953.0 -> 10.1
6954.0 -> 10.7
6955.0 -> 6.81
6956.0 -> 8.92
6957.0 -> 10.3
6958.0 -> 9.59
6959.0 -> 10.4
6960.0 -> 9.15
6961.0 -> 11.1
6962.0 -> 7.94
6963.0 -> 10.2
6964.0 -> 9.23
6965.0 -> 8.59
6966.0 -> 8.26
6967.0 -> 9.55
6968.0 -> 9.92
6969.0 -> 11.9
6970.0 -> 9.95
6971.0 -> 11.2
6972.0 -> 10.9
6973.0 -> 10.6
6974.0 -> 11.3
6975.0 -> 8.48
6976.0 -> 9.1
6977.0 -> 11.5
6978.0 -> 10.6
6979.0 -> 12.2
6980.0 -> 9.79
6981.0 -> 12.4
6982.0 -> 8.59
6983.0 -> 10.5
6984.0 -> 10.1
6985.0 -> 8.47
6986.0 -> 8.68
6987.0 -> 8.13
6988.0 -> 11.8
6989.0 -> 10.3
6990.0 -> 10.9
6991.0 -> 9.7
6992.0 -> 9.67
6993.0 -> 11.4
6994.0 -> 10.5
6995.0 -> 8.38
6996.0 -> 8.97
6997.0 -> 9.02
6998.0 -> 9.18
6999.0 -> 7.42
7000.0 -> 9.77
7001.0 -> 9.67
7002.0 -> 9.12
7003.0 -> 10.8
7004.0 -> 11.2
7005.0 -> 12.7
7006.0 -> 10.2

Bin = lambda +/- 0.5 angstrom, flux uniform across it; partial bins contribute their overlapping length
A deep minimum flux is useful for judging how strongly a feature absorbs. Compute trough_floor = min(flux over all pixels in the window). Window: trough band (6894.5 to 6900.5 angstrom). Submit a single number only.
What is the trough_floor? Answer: 8.32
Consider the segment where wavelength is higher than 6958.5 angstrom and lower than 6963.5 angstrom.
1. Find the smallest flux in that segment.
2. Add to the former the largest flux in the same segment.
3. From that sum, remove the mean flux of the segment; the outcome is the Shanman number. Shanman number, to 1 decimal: 9.3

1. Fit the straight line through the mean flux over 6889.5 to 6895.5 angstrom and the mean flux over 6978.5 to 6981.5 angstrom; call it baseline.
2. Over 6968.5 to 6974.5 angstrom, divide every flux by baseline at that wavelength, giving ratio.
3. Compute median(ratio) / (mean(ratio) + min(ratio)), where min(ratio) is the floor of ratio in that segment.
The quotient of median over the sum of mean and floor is 0.528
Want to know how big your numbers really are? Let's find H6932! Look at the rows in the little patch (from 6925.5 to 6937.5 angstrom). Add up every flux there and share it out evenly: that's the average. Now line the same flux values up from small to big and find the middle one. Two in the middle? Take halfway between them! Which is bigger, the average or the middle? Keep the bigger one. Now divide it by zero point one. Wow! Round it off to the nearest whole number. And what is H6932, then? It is 95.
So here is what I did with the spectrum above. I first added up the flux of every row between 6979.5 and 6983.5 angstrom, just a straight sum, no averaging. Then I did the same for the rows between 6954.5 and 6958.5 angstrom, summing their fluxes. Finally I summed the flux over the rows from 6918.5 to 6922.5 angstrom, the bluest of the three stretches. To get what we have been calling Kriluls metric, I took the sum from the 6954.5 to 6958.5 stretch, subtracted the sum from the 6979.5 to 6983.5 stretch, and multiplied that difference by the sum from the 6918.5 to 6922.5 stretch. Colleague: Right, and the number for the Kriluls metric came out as -223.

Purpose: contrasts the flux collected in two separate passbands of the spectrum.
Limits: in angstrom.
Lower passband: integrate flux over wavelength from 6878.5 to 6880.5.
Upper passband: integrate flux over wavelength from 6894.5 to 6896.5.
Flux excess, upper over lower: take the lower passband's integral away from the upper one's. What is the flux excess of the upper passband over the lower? -3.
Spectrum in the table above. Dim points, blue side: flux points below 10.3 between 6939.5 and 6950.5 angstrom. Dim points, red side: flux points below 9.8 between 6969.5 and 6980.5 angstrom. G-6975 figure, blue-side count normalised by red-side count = 2.0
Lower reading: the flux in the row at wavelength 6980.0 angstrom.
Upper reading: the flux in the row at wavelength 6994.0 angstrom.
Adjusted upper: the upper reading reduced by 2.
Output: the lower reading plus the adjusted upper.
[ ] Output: 18.3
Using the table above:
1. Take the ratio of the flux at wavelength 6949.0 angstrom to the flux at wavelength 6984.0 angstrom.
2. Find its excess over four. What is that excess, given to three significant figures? -3.05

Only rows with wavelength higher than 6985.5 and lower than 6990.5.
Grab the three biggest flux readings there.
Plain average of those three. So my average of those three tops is 11.0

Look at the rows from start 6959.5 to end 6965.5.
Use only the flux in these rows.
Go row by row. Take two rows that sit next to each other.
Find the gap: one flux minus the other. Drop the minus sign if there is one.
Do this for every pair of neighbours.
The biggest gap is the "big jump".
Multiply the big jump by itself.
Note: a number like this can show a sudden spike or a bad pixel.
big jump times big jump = 10.0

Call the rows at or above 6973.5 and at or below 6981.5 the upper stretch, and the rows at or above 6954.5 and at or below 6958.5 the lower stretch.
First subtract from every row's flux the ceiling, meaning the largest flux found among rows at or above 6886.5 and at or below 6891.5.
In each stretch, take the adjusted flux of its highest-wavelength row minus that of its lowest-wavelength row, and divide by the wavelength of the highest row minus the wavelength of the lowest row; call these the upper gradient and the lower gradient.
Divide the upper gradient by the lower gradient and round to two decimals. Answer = 0.17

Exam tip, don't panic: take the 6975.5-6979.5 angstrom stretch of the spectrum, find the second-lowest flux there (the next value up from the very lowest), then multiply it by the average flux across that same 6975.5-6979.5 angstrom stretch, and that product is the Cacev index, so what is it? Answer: 115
